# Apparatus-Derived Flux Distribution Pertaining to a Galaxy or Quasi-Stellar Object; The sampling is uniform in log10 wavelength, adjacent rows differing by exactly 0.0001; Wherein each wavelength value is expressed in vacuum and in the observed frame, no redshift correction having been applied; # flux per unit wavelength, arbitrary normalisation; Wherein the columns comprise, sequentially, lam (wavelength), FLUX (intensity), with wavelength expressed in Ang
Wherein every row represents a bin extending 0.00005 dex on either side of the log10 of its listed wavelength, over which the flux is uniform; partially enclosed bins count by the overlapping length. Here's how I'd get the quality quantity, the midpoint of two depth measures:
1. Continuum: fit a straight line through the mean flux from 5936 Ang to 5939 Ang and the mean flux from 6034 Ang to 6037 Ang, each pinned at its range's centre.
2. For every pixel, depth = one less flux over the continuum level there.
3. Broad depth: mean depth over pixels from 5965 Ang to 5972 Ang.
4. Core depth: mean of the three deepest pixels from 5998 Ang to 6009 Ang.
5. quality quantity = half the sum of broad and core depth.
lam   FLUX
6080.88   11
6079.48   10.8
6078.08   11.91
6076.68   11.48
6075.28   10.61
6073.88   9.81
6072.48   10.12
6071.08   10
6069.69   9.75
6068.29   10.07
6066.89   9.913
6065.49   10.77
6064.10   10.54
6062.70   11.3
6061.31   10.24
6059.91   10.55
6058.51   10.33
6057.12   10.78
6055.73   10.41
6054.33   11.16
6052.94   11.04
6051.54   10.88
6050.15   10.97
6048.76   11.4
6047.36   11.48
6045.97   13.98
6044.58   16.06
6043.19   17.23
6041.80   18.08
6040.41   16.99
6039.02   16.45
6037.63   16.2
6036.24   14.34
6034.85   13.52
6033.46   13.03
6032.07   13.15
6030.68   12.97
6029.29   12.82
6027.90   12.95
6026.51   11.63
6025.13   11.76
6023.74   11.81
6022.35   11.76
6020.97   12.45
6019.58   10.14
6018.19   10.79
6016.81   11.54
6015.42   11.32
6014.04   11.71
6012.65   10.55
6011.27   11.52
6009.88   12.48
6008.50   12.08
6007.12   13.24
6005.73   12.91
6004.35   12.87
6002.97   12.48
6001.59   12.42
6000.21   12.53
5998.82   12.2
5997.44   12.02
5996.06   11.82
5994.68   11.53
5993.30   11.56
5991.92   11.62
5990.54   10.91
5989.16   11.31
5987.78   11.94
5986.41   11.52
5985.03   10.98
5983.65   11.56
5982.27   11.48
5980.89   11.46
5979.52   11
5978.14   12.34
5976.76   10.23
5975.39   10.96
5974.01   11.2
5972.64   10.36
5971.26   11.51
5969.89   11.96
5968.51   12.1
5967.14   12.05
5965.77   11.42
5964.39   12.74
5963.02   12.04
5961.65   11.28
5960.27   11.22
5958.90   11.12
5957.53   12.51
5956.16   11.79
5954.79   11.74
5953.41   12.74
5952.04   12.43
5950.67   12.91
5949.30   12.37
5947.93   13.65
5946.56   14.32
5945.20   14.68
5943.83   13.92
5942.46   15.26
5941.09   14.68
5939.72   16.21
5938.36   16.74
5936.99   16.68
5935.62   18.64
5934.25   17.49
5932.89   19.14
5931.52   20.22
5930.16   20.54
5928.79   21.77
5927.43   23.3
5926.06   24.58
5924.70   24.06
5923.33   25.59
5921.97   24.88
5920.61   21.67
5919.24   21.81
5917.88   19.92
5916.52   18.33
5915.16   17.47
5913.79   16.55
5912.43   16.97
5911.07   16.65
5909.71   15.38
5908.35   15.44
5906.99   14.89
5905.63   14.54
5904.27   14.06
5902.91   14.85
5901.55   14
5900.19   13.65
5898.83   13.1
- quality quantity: 0.22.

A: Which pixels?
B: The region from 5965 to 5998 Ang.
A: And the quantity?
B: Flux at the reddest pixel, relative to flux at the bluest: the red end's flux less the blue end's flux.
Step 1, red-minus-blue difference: 0.6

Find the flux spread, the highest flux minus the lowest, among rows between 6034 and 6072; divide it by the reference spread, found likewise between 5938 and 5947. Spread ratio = 3.0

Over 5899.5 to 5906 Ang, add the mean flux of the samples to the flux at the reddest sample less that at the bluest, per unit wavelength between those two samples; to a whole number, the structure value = 14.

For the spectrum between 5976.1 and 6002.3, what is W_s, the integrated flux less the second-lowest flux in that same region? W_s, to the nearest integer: 293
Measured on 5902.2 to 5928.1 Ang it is 477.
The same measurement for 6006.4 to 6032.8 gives 304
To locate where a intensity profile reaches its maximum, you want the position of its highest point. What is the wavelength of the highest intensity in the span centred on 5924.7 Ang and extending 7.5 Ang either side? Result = 5923.33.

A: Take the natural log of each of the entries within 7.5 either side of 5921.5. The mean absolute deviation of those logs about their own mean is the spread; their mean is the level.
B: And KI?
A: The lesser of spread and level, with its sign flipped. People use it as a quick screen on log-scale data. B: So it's -0.098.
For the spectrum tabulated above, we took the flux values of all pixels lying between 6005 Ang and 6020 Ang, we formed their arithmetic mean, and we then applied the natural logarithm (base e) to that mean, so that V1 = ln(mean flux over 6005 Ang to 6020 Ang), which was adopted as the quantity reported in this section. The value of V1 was 2.46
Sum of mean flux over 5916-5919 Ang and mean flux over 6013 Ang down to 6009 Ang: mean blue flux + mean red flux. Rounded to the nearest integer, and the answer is 31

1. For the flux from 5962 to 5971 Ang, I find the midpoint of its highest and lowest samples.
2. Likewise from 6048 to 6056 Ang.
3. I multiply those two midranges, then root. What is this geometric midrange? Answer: 11.5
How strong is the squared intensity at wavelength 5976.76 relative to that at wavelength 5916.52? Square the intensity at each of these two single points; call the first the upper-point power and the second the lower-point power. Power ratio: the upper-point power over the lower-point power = 0.3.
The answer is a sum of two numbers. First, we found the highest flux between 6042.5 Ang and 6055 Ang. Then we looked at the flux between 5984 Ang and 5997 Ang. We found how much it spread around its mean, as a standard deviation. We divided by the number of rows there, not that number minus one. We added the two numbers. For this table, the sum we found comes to 18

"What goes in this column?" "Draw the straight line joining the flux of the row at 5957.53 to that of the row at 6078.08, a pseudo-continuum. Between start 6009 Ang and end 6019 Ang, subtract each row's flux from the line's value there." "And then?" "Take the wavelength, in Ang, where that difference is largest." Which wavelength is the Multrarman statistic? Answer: 6012.65 Ang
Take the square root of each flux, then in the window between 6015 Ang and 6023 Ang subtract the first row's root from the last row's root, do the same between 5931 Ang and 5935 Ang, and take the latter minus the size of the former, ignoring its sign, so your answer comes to -0.38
